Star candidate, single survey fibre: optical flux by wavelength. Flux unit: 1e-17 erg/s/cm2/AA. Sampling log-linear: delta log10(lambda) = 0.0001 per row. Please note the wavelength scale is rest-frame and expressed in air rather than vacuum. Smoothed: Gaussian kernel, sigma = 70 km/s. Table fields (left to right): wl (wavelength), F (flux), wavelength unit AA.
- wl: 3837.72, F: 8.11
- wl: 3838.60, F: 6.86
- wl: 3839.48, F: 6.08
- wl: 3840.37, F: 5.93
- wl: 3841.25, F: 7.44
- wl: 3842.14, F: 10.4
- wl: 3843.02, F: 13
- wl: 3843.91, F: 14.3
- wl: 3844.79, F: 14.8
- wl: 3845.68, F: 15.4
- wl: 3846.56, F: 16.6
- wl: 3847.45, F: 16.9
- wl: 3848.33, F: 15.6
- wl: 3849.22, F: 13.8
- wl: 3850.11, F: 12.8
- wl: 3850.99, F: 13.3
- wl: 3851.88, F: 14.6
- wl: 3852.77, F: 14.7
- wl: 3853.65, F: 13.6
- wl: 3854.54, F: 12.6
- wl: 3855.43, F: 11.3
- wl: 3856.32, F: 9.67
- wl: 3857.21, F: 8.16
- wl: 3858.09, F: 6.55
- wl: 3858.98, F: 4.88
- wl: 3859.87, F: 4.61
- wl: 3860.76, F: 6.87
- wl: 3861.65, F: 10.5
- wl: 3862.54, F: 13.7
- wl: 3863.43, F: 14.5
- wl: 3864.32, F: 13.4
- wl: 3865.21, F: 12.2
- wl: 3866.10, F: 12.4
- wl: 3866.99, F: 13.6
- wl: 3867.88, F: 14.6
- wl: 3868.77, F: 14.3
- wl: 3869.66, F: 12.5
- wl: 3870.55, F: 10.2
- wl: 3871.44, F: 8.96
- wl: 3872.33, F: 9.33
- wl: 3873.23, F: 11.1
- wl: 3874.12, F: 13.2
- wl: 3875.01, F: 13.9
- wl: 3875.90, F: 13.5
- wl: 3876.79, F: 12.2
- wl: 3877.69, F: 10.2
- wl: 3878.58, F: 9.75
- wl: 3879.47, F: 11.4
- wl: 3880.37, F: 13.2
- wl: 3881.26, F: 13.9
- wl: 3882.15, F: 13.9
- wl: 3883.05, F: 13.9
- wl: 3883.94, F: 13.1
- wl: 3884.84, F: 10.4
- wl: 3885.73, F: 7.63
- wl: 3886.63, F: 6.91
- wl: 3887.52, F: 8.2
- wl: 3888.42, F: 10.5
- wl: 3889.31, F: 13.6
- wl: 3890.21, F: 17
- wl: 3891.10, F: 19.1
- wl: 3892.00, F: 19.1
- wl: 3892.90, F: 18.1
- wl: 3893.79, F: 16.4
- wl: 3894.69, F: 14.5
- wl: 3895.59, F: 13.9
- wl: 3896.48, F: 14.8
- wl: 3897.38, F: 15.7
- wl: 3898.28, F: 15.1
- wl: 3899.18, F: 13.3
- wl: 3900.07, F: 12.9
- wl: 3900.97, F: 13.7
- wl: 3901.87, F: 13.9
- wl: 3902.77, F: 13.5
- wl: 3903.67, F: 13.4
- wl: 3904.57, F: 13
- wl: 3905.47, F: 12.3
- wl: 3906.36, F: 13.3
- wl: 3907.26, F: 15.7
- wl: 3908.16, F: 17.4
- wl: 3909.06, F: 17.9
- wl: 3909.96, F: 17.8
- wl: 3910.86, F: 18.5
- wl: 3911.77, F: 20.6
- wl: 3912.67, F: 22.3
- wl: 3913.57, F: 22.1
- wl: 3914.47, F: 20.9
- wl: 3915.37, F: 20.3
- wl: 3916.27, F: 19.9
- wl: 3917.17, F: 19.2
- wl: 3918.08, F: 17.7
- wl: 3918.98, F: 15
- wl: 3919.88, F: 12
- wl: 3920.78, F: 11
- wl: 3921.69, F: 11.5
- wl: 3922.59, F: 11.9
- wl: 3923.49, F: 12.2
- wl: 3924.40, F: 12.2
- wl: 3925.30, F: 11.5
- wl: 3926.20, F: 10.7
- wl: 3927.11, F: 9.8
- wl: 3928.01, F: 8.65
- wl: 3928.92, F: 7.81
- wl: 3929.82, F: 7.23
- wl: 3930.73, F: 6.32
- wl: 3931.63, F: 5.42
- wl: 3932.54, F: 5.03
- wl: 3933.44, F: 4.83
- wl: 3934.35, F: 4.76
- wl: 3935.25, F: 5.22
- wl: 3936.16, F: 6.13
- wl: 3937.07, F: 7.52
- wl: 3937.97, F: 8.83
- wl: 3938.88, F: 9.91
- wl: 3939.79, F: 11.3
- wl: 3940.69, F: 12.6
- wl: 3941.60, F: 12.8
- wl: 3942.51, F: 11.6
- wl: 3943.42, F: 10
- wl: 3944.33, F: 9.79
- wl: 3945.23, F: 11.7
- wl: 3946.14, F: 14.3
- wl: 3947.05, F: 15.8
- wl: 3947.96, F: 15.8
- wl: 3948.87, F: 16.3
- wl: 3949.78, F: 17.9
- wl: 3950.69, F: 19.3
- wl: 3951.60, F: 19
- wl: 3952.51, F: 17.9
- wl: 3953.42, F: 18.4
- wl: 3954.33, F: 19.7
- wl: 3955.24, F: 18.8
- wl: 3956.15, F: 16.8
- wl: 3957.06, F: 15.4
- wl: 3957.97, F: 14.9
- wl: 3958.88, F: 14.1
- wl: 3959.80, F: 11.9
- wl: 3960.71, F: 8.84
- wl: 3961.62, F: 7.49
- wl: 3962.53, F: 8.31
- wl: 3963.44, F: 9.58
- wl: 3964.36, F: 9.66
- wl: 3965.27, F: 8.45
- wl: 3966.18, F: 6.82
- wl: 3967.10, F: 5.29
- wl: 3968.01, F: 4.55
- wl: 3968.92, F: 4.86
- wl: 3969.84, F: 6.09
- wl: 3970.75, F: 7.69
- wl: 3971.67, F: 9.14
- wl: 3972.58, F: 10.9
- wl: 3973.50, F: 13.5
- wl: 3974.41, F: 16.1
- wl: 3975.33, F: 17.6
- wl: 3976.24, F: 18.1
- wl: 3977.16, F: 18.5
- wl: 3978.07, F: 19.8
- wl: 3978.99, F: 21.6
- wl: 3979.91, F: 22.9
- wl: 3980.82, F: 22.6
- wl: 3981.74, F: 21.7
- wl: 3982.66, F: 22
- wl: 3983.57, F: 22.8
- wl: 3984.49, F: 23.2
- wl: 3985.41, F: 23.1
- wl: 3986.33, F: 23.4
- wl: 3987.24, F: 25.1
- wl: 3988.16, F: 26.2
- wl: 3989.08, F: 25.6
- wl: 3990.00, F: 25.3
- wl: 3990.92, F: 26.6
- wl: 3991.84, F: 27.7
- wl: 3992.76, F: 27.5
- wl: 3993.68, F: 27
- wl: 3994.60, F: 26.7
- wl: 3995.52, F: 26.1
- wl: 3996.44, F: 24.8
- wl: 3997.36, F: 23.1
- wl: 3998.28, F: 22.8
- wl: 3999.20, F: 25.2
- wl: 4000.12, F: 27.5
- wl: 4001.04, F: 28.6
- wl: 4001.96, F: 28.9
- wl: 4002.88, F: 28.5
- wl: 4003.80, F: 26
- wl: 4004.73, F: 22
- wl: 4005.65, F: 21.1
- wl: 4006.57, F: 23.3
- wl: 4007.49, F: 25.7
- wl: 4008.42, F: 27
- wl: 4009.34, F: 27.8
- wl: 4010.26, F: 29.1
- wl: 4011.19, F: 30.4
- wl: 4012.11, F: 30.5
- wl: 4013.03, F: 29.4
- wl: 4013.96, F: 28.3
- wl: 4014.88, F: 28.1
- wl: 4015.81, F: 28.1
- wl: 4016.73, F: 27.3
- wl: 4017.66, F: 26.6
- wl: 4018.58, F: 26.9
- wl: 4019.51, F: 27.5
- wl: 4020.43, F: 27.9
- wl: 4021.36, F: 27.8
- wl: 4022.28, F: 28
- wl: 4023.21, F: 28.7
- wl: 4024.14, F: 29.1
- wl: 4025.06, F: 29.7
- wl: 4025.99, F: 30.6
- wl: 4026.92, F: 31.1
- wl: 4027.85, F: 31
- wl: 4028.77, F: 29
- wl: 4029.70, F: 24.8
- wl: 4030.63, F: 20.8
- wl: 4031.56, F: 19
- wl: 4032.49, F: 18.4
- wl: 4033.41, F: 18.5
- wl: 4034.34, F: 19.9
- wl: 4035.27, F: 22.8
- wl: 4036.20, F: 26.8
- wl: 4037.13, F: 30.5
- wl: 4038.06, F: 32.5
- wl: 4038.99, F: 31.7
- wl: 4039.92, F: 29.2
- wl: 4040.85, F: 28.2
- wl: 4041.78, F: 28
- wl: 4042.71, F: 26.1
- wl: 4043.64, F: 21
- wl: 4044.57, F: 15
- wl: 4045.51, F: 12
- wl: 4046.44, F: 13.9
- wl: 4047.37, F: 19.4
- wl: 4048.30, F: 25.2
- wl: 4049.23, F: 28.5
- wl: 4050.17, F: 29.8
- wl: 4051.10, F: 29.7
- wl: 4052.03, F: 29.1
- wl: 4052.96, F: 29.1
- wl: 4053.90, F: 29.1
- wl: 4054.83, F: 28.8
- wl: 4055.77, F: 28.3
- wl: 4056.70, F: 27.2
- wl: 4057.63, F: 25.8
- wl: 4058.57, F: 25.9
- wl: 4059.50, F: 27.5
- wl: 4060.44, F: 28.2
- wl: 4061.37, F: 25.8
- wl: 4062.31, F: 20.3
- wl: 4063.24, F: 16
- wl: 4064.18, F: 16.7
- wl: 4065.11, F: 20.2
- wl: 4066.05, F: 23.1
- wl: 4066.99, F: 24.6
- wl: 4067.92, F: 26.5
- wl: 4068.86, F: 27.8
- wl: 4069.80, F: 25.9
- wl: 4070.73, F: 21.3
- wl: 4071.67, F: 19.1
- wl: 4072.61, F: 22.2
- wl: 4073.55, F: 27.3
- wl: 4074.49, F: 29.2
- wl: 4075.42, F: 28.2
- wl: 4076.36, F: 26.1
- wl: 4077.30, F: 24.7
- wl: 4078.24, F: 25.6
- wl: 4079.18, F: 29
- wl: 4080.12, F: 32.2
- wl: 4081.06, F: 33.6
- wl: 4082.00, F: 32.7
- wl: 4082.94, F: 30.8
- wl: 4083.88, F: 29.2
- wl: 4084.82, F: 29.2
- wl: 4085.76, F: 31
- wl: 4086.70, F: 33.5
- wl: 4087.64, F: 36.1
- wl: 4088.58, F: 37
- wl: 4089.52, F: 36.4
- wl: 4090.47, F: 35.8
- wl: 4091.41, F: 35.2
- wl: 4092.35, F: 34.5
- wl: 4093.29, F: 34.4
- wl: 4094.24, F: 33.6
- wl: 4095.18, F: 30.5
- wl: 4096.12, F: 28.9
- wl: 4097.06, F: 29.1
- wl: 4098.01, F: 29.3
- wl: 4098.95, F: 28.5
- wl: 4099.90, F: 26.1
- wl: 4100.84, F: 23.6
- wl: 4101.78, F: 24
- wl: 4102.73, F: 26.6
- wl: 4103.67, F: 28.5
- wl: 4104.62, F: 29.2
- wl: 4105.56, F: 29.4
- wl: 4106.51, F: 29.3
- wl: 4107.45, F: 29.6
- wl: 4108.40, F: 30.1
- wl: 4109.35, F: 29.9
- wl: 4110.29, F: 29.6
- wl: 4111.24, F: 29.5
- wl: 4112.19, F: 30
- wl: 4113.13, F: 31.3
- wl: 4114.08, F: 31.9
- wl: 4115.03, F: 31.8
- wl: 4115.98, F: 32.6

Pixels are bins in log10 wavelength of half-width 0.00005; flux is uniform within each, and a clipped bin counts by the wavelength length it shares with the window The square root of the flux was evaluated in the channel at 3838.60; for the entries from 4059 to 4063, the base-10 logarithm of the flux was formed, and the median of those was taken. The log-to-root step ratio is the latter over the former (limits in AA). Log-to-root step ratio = 0.54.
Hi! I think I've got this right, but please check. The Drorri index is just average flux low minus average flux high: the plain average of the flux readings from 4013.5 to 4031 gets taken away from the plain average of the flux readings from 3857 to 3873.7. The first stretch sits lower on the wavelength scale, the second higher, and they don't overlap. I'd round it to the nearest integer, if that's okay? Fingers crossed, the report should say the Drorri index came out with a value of -17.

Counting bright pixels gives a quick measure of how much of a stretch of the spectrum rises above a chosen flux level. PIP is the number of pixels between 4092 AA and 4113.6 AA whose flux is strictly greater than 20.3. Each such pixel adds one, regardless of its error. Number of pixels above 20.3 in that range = 23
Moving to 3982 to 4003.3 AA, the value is 23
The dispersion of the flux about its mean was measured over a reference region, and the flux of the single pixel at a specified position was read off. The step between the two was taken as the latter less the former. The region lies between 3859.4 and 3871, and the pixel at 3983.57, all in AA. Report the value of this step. 20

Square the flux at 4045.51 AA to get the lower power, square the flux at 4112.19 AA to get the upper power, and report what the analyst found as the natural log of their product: 11.8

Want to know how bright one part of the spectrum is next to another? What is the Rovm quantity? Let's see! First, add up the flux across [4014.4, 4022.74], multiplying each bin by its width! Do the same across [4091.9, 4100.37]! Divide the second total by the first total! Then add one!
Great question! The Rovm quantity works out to 2.1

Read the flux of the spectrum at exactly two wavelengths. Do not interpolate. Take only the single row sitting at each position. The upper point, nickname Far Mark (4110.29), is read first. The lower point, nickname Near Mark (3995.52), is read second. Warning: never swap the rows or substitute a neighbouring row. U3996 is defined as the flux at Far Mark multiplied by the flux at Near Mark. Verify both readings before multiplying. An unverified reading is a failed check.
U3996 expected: 773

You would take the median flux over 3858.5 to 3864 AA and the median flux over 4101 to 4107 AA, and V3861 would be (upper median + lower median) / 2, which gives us 19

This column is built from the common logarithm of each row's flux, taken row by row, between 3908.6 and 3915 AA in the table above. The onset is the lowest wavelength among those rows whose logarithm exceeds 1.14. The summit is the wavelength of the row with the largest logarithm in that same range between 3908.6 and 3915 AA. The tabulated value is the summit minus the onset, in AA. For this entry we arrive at 3.6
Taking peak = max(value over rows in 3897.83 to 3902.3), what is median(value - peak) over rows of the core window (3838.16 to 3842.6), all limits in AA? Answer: -8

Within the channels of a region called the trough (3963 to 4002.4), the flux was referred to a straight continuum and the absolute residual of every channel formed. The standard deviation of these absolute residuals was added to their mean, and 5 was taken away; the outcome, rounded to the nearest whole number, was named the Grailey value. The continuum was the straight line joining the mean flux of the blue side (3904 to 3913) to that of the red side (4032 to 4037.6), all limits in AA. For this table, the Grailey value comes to 5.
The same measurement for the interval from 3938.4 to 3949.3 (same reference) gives 3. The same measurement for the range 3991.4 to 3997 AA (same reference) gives 2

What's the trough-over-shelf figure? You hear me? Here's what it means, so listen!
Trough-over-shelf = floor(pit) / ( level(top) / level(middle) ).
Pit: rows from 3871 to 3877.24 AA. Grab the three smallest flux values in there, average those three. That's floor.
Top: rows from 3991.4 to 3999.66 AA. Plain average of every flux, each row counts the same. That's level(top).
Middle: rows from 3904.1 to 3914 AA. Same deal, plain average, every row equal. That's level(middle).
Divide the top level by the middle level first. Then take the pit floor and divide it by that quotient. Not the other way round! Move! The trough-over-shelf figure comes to 7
